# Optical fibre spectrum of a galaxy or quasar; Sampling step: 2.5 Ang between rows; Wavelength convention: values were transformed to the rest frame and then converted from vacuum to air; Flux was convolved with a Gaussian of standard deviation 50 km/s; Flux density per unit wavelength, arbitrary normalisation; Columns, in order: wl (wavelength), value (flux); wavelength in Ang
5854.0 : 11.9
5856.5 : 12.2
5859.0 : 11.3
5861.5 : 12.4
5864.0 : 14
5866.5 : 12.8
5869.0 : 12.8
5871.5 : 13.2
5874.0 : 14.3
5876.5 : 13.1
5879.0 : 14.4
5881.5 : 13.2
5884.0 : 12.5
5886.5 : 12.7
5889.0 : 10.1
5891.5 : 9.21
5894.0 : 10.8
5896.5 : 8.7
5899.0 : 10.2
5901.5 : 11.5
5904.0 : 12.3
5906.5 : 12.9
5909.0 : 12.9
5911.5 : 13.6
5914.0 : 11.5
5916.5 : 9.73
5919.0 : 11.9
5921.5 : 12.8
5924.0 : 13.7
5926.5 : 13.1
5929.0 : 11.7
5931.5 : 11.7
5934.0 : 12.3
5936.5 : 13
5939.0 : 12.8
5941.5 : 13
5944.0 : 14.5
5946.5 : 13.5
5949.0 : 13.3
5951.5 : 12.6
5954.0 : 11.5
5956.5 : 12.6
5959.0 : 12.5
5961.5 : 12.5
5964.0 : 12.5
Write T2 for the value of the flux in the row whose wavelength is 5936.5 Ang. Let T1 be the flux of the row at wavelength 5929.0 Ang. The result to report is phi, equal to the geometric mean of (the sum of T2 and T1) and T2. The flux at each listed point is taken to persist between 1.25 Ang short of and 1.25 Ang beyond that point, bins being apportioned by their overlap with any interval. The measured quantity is 17.9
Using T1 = 11.7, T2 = 13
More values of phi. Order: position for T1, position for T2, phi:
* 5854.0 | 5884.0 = 17.5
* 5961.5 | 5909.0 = 18.1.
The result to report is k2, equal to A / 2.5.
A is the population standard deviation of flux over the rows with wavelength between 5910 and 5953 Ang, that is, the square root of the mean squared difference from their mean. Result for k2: 0.43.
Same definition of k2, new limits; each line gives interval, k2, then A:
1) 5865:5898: 0.71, 1.77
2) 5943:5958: 0.37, 0.93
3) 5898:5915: 0.42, 1.06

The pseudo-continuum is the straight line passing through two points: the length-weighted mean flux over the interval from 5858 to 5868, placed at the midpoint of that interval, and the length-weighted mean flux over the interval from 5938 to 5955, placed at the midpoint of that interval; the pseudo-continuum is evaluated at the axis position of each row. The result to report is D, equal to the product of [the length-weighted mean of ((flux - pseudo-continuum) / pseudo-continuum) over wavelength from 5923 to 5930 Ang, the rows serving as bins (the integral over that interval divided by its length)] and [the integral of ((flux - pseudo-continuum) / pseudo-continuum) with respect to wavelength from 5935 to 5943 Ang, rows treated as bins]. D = 0.00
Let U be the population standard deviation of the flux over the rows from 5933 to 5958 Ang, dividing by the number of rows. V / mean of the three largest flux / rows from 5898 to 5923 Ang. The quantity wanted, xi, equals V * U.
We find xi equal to 9.8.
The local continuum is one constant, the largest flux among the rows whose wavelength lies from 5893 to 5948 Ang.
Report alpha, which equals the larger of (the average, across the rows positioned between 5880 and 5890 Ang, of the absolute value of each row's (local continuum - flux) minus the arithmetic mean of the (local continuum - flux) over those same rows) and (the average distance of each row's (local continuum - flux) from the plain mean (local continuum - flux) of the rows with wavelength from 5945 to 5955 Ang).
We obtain 1.01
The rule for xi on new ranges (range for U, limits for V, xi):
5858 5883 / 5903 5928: 11.9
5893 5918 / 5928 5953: 20.4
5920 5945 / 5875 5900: 10.9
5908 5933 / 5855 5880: 16.2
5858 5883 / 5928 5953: 12.2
